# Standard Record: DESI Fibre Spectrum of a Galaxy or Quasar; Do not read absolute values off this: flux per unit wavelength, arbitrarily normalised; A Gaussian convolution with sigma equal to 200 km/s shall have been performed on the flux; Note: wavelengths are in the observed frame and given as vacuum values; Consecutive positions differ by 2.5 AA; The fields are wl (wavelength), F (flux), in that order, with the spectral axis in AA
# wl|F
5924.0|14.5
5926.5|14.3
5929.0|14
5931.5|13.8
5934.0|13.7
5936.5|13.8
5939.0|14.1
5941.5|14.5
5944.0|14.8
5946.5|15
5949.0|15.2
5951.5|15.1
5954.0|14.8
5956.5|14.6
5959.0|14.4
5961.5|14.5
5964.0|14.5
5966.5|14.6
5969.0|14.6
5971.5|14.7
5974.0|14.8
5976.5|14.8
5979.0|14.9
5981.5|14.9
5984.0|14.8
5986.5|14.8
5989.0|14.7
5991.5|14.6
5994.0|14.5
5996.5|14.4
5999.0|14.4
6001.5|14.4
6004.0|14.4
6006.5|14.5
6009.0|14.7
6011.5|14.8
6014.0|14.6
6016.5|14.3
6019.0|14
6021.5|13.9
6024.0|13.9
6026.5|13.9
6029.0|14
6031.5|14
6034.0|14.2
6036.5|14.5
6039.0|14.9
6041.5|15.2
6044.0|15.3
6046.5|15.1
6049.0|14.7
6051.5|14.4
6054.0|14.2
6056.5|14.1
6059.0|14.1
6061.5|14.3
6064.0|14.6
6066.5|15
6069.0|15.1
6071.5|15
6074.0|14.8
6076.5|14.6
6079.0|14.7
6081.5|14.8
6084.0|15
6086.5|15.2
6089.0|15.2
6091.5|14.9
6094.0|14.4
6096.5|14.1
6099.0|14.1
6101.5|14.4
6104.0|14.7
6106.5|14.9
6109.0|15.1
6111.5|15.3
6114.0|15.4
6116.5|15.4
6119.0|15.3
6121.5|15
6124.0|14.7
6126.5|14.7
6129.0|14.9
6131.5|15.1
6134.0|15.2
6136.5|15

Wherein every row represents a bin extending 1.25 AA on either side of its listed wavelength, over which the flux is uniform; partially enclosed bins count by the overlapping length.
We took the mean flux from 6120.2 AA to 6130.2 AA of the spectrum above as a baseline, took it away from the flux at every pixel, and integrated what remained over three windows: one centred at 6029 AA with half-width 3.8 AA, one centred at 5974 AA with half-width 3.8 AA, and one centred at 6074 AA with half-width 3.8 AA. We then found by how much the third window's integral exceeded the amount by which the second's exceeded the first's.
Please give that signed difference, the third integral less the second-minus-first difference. -6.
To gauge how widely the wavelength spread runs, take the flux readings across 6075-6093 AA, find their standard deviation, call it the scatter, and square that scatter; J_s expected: 0.05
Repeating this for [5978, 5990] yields 0.01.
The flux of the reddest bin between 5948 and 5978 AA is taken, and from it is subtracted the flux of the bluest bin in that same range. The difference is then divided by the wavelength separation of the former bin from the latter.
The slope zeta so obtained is -0.015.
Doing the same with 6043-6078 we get -0.022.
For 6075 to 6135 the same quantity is 0.010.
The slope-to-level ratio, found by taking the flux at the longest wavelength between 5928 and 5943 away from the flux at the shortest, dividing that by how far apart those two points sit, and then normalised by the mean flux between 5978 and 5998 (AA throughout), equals 0.003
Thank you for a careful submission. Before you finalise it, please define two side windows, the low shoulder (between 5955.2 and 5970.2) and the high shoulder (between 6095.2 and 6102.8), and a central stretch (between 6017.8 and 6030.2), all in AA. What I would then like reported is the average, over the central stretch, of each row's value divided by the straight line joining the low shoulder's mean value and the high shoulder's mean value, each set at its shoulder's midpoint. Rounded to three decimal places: 0.969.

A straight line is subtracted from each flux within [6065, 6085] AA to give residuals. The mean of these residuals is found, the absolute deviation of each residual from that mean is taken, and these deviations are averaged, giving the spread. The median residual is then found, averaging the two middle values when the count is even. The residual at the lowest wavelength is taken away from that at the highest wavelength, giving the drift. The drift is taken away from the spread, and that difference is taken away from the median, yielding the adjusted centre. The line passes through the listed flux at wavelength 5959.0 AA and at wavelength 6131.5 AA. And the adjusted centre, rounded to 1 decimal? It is -0.2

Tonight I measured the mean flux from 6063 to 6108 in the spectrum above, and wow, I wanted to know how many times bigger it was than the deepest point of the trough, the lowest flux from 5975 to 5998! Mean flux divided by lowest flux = 1.02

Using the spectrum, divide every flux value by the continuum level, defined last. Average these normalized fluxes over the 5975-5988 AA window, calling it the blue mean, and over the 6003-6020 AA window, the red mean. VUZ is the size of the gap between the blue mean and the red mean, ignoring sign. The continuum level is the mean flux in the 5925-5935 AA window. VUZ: 0.026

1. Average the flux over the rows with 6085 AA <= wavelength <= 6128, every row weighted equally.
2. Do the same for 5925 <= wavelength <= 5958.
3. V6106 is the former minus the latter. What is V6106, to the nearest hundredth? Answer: 0.43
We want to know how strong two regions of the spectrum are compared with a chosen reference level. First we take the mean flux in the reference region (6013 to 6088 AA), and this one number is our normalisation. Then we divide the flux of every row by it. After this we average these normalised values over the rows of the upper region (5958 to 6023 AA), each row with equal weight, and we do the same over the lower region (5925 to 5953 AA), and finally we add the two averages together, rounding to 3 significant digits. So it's 1.99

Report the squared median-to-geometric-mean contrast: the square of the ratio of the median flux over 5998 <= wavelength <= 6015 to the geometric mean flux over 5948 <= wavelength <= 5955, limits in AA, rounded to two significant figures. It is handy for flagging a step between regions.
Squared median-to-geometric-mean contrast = 0.93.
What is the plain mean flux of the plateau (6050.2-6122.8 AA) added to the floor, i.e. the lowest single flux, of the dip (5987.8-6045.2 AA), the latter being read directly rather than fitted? 28.7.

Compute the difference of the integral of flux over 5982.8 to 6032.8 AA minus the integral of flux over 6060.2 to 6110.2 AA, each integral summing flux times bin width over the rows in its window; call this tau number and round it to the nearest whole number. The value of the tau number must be -18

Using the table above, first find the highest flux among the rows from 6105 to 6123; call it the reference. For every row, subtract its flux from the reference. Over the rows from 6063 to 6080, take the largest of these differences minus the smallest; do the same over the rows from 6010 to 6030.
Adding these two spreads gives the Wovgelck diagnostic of 1.40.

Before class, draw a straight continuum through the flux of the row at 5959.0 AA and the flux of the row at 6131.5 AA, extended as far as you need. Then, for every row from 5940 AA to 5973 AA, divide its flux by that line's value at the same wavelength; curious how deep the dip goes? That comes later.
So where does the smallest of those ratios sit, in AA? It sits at 5959.0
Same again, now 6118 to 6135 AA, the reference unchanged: 6126.5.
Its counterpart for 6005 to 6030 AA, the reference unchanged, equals 6026.5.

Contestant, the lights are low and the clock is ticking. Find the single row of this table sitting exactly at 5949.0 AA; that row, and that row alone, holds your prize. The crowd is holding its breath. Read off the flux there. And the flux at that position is 15.2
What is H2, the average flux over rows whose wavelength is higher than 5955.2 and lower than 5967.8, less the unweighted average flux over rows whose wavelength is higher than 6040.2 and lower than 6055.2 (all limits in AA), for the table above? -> -0.3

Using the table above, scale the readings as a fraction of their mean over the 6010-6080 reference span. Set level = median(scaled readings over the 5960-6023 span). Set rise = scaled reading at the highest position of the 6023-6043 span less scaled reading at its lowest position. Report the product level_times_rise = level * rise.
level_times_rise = 0.090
